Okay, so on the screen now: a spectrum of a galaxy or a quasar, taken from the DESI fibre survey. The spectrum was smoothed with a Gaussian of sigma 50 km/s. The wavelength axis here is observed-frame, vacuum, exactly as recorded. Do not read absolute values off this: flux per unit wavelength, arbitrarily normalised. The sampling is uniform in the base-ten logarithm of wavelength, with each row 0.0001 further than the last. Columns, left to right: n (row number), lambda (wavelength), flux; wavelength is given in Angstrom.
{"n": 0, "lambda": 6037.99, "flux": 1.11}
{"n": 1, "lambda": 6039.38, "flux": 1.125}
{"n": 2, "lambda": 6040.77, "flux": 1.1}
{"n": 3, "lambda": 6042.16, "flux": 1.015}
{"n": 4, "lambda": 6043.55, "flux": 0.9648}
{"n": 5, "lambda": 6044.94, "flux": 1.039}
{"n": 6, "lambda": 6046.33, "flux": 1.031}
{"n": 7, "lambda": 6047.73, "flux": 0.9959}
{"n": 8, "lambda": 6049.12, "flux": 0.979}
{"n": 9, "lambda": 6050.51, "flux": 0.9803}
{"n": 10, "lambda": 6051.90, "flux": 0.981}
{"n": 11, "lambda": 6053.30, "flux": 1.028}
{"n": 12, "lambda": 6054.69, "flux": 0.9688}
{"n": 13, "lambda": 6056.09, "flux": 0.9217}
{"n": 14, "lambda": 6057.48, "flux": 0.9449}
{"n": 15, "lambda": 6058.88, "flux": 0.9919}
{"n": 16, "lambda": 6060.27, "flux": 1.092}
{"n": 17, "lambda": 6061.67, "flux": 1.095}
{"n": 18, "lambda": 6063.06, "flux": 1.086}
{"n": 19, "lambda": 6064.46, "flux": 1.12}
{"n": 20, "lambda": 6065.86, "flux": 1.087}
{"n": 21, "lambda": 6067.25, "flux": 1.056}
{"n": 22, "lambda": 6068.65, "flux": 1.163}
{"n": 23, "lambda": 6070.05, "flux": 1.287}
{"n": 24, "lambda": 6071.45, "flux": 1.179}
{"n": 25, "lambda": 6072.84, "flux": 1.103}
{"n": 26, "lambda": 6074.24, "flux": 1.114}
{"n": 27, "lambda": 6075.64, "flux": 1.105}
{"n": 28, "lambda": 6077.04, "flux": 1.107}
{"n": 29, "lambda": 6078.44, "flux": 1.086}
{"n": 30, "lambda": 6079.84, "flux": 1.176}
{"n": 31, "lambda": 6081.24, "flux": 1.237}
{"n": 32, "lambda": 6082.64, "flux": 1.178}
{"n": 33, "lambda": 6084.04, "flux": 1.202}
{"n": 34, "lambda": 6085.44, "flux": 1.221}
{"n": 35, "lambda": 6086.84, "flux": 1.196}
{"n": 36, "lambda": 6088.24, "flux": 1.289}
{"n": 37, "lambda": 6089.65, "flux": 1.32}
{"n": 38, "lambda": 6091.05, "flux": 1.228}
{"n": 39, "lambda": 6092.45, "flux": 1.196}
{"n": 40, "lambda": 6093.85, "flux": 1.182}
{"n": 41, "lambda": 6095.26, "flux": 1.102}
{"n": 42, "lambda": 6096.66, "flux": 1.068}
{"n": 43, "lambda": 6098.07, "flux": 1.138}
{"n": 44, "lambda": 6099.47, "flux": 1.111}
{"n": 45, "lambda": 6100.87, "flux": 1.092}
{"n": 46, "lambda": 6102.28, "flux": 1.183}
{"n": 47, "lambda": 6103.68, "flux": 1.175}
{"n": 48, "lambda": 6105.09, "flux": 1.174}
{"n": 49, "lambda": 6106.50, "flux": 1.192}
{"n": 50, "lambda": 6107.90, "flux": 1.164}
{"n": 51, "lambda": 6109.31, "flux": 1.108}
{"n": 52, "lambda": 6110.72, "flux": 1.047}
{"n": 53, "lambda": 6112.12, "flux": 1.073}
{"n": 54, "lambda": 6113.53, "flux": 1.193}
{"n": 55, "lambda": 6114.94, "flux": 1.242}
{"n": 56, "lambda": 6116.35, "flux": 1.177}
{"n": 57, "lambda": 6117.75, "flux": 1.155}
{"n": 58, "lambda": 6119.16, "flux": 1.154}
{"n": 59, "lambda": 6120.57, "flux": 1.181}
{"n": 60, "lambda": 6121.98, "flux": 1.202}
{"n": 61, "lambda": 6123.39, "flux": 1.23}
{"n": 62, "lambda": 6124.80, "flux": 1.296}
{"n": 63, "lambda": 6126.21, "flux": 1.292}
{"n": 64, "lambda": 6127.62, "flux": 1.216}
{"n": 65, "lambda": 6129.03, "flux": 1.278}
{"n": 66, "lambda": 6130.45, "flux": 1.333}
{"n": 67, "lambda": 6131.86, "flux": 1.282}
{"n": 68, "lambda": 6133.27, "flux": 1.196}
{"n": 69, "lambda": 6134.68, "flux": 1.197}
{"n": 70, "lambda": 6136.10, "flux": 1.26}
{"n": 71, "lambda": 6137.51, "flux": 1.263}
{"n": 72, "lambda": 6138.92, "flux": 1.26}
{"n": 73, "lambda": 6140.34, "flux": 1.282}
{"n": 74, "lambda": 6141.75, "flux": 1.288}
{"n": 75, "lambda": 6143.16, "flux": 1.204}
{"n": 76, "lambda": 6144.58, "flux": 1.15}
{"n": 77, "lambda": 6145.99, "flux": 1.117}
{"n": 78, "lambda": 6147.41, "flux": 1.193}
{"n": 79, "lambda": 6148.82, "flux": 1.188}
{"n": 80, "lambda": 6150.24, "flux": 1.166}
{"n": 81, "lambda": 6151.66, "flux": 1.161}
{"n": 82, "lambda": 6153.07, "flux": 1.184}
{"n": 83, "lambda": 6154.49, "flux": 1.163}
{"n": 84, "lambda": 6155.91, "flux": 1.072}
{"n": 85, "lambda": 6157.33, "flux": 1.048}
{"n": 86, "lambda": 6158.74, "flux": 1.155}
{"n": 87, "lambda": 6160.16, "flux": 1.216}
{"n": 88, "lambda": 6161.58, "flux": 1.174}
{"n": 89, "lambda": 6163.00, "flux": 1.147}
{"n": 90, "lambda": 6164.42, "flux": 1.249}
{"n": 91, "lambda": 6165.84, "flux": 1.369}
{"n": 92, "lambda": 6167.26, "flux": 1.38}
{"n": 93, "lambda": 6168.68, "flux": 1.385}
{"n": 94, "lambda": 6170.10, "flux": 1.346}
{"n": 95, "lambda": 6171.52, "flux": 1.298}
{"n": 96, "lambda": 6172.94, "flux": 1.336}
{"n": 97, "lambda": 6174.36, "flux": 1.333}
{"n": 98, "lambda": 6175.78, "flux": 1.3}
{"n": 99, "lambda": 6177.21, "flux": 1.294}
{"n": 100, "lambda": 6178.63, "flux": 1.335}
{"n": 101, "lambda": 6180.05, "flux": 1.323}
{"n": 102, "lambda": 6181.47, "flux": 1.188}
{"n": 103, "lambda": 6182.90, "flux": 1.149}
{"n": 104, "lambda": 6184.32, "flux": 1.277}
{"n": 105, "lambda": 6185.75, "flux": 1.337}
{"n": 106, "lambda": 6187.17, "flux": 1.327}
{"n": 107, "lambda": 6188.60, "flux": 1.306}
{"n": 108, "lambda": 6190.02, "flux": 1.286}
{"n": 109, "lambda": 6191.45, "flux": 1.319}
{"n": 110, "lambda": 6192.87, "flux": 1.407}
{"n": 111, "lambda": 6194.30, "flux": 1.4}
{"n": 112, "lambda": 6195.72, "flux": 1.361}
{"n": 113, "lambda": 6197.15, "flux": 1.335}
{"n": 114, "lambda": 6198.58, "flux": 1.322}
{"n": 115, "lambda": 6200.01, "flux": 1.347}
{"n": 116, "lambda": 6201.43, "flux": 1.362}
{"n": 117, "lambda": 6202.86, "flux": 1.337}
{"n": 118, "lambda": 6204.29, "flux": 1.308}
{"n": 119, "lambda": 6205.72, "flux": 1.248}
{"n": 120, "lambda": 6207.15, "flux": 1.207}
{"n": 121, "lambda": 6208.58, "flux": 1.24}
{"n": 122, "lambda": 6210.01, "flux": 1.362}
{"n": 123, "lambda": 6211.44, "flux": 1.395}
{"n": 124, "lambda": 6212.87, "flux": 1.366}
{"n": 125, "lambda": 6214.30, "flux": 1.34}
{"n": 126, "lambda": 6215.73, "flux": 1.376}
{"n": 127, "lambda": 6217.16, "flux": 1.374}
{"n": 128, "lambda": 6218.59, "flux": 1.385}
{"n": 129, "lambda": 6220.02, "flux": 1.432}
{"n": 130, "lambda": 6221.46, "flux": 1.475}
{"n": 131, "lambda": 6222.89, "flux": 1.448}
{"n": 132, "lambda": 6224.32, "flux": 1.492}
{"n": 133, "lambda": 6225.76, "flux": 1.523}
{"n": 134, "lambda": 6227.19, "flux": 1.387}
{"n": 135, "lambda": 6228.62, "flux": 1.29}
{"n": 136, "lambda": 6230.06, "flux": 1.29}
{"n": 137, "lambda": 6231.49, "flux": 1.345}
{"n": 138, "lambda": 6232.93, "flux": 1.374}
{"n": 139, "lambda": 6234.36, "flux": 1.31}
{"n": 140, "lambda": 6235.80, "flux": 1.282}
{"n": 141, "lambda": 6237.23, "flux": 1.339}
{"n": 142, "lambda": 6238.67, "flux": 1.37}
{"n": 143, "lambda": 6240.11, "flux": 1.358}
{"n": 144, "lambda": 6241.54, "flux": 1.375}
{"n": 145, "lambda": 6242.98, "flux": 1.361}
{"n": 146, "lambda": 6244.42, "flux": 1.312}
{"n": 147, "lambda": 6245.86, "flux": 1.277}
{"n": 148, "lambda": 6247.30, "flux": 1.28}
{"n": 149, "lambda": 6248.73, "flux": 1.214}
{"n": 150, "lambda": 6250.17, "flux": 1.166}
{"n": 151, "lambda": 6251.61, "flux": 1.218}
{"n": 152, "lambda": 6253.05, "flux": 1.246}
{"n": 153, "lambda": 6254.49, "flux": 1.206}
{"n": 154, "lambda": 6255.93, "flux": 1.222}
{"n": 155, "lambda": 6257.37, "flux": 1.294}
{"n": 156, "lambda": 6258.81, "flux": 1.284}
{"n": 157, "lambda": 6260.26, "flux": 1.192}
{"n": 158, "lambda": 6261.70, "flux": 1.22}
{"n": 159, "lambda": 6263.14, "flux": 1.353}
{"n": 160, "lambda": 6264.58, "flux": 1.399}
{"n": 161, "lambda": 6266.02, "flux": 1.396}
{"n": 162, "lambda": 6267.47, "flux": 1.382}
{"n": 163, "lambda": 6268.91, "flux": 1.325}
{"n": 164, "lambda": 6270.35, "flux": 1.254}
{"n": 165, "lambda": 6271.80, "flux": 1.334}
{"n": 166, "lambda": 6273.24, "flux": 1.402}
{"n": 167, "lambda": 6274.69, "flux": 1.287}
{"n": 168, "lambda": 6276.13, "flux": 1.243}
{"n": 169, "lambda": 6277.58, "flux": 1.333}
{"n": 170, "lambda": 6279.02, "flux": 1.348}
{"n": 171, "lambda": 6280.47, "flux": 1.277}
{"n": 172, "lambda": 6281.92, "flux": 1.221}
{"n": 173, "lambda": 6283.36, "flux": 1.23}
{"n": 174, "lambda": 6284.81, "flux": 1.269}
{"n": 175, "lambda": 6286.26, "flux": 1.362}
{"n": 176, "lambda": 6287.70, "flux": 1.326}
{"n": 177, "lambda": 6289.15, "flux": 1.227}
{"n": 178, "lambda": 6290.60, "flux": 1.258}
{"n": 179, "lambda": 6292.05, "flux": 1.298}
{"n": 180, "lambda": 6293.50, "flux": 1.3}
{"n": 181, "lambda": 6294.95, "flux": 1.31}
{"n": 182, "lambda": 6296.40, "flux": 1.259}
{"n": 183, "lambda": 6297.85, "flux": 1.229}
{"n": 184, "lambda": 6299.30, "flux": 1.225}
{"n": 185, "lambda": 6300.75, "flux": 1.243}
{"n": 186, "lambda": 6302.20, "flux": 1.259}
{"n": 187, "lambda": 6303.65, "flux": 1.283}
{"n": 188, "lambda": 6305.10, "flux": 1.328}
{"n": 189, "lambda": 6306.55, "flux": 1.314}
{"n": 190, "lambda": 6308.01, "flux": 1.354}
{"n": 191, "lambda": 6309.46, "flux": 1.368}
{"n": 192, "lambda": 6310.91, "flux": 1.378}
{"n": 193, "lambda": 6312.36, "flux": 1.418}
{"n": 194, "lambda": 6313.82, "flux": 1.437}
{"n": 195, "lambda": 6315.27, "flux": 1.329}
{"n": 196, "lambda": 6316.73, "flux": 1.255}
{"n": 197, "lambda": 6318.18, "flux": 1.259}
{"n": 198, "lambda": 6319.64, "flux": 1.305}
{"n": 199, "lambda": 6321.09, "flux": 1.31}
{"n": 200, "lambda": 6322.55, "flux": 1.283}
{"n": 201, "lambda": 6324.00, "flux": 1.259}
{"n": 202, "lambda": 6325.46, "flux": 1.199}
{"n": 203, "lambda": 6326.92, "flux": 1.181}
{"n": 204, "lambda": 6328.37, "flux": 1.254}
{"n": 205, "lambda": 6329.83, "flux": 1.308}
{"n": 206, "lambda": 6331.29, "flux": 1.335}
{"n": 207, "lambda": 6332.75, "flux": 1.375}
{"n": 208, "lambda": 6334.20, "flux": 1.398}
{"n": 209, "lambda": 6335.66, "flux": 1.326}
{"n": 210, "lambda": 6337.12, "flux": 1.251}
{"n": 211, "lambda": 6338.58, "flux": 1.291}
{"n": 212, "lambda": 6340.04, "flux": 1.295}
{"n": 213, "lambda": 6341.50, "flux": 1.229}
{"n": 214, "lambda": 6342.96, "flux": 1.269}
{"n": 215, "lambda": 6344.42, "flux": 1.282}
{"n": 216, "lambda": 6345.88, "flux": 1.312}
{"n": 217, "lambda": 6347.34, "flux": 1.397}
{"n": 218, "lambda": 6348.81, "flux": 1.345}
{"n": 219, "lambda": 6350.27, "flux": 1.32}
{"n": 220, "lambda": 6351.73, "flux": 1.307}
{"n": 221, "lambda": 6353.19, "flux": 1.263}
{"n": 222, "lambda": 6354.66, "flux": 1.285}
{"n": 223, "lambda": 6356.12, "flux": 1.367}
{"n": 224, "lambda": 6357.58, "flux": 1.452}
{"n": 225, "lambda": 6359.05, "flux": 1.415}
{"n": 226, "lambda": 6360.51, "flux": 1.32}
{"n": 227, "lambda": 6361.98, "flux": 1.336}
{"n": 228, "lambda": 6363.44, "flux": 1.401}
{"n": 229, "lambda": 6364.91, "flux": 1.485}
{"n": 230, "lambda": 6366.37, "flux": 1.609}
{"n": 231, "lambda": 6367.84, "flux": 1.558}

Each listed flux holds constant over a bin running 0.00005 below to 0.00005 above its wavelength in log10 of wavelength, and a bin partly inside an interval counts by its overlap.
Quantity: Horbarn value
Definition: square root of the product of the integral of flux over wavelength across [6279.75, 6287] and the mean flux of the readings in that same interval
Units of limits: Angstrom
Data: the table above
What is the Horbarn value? 3.4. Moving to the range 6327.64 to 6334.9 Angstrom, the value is 3.6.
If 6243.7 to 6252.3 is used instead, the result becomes 3.7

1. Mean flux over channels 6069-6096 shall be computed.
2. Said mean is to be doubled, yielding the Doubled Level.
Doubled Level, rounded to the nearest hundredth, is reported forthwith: 2.37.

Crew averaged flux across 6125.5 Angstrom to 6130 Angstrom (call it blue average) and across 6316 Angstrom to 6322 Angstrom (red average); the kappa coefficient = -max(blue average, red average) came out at -1.28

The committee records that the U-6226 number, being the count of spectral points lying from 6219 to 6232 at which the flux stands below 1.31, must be 2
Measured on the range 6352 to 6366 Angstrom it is 2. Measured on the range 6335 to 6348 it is 6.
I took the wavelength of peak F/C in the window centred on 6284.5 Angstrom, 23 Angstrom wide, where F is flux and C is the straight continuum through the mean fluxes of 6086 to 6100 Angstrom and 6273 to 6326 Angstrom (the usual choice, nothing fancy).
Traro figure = 6273.24 Angstrom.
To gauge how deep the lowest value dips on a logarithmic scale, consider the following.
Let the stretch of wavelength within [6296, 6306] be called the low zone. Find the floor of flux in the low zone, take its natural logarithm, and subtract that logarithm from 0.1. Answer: -0.103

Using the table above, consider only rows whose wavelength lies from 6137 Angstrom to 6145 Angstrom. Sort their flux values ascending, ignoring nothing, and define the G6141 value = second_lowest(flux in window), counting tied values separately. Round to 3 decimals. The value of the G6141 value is 1.204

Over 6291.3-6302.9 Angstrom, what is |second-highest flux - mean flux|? 0.035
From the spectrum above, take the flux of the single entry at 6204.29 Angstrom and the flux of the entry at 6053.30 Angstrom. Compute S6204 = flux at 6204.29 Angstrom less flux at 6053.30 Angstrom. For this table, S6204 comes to 0.28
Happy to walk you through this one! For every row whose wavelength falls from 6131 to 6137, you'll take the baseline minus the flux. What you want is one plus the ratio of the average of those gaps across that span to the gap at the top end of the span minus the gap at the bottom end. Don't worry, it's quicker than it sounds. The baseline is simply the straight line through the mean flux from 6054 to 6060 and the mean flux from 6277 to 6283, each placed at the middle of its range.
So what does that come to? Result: -4.6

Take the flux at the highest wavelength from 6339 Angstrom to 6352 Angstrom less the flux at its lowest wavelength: 0.01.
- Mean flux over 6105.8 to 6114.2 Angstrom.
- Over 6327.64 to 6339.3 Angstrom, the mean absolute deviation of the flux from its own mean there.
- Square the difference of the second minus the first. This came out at 1.18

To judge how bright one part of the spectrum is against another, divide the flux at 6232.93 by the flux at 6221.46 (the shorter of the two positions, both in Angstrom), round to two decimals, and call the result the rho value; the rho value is 0.93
